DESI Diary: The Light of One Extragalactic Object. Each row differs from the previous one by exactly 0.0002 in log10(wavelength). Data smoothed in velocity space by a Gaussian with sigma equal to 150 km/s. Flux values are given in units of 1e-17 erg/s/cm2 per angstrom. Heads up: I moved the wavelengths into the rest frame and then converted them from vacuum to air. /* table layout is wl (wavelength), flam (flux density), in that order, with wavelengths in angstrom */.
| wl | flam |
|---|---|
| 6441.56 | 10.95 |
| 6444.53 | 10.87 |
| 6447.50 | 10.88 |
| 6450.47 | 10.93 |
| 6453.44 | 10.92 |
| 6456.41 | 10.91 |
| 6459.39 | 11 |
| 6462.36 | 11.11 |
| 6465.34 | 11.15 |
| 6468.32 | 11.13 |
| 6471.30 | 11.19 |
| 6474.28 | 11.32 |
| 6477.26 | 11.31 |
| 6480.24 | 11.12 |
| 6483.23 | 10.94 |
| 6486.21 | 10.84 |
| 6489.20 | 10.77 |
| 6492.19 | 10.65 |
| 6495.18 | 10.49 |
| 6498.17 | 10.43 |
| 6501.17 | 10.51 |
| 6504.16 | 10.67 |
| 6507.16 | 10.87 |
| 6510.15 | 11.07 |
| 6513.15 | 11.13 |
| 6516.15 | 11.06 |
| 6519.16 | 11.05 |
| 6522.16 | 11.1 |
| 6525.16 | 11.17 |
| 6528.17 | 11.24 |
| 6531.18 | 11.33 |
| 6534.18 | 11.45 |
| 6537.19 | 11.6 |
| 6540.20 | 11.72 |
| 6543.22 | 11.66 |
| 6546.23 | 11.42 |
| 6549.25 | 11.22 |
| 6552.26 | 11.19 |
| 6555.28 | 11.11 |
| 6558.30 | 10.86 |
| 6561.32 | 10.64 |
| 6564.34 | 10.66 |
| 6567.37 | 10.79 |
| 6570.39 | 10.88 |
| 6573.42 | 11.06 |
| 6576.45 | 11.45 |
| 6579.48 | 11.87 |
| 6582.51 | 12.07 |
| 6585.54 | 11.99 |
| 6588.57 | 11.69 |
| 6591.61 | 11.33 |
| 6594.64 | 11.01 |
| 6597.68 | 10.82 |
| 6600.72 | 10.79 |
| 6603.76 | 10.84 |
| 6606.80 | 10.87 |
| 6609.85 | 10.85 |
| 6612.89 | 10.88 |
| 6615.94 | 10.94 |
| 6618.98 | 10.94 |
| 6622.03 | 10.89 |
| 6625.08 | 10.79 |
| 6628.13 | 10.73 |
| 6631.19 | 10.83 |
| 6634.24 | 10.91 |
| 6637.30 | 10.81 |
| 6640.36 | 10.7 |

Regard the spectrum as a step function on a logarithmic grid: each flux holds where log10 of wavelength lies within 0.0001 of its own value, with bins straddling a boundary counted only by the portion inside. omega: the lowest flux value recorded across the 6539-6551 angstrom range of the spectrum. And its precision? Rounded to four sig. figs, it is 11.22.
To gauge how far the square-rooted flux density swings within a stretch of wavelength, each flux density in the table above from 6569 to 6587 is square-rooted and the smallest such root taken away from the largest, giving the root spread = 0.18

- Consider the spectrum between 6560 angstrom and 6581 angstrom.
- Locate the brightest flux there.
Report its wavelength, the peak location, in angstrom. 6579.48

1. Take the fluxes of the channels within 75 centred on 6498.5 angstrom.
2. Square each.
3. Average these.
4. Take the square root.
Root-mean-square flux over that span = 11.0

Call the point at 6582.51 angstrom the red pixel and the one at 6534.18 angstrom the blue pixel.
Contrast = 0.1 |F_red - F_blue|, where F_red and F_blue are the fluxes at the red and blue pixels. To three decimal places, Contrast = 0.062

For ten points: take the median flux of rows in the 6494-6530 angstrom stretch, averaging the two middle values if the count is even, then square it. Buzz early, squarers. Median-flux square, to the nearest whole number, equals 122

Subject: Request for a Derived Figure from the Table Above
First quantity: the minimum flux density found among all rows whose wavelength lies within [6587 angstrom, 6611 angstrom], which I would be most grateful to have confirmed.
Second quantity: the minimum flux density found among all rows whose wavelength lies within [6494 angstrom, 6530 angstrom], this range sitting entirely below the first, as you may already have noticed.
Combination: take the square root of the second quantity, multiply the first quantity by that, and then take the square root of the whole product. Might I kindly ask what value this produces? 5.90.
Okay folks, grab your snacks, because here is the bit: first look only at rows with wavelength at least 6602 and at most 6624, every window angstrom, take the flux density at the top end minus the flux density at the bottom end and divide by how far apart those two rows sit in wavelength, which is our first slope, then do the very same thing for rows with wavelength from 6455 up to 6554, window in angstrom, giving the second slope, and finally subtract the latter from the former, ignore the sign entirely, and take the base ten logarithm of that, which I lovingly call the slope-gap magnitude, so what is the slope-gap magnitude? -3.73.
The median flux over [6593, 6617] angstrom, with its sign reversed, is -10.9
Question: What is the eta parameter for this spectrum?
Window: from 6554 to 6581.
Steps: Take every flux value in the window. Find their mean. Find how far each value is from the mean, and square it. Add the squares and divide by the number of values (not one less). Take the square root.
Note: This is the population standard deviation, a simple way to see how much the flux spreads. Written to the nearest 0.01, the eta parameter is 0.38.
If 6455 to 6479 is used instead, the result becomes 0.13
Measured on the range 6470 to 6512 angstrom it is 0.29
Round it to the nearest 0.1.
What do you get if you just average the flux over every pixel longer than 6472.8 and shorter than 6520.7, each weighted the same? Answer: 10.9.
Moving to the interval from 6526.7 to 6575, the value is 11.2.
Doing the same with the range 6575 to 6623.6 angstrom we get 11.2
